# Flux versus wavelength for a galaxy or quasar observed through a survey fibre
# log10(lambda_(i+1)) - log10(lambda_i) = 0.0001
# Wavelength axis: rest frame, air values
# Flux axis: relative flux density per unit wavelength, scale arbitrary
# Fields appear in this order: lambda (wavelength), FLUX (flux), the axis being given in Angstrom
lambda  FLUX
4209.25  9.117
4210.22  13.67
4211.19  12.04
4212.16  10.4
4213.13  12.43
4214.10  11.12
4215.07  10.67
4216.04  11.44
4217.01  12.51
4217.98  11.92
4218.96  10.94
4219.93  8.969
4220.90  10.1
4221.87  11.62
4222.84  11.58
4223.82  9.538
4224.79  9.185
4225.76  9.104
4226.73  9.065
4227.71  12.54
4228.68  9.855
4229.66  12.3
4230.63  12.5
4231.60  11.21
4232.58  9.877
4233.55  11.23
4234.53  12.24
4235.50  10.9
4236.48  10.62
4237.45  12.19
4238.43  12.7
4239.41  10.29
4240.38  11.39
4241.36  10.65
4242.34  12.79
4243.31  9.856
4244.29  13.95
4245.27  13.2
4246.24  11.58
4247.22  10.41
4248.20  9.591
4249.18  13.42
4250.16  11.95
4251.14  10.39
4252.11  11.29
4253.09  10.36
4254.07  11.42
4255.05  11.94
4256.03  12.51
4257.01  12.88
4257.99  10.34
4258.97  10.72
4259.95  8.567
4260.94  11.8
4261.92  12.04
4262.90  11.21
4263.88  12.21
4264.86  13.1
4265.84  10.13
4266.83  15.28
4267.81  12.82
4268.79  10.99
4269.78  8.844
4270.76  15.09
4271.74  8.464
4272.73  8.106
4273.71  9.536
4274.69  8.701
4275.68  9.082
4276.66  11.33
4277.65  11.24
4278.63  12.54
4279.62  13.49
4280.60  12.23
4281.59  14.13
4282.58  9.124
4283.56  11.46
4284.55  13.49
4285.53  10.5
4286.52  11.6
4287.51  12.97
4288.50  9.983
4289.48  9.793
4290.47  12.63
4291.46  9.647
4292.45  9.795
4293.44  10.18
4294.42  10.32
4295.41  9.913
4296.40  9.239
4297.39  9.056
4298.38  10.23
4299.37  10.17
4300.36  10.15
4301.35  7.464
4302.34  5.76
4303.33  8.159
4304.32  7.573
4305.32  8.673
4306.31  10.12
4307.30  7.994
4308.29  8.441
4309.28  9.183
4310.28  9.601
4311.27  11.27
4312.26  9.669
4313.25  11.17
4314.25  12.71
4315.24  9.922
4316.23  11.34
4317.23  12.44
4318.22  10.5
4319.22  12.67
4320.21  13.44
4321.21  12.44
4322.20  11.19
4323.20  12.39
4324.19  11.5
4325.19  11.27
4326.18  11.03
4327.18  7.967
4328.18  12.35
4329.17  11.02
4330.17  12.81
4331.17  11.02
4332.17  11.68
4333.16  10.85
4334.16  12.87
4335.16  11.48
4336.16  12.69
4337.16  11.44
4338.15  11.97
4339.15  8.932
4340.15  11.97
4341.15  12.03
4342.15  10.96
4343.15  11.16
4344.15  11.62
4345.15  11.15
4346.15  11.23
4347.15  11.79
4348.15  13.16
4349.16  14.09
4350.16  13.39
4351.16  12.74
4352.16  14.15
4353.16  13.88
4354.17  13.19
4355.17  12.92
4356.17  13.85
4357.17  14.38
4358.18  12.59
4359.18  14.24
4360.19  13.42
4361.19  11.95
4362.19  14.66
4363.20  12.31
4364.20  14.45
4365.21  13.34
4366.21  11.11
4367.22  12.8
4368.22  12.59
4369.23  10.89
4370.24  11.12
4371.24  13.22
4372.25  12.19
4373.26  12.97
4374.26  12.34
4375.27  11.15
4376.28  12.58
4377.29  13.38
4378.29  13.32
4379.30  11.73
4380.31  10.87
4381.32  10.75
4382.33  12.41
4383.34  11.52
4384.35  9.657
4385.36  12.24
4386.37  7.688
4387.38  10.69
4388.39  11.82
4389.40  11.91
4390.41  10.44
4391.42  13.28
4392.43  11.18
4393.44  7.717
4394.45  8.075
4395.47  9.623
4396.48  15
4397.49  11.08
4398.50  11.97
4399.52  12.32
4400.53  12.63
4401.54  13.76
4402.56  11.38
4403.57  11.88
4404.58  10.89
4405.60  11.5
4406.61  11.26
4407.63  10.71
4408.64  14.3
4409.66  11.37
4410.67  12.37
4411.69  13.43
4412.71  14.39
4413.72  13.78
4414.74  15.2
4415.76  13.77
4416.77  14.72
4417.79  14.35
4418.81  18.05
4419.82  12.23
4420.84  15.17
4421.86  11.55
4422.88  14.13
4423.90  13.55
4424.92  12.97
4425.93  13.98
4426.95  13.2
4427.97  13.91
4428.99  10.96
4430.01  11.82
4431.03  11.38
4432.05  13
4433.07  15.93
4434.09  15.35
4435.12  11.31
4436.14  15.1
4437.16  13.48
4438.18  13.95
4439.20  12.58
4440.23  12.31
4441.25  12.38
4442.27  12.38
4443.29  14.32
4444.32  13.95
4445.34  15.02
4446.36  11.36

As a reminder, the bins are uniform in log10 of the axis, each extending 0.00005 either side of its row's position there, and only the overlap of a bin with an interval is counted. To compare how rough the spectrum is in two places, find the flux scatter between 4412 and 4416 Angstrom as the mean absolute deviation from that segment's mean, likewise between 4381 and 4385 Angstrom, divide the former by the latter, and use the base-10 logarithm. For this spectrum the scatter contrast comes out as -0.24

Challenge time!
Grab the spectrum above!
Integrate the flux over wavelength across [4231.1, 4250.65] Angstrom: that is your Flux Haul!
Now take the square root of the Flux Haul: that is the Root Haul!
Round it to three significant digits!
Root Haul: 15.0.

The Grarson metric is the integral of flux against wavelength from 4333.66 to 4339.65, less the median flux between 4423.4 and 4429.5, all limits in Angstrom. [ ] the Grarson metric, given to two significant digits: 56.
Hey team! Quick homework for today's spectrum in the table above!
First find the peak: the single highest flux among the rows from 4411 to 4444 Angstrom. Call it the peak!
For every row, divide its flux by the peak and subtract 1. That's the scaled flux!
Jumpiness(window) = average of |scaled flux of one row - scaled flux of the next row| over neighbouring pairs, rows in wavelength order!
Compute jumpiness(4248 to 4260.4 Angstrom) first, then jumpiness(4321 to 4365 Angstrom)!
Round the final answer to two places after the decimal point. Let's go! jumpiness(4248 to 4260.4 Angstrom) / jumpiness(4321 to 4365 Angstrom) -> 1.09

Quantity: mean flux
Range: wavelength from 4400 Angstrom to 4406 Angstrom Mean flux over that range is 12.0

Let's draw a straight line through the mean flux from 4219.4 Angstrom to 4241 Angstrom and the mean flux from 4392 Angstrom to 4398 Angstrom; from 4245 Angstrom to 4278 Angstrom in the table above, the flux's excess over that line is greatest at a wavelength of 4266.83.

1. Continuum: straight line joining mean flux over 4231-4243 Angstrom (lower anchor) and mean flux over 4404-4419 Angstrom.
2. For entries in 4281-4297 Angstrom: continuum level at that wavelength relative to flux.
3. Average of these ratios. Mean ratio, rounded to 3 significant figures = 1.11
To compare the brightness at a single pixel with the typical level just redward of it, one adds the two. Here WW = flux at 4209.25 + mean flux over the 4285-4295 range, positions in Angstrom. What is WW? 20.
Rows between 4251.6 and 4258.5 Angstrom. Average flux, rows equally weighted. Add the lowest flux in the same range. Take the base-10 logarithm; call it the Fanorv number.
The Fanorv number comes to 1.34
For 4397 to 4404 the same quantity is 1.37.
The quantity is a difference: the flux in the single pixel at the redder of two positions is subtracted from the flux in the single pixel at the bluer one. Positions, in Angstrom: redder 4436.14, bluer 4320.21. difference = -2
